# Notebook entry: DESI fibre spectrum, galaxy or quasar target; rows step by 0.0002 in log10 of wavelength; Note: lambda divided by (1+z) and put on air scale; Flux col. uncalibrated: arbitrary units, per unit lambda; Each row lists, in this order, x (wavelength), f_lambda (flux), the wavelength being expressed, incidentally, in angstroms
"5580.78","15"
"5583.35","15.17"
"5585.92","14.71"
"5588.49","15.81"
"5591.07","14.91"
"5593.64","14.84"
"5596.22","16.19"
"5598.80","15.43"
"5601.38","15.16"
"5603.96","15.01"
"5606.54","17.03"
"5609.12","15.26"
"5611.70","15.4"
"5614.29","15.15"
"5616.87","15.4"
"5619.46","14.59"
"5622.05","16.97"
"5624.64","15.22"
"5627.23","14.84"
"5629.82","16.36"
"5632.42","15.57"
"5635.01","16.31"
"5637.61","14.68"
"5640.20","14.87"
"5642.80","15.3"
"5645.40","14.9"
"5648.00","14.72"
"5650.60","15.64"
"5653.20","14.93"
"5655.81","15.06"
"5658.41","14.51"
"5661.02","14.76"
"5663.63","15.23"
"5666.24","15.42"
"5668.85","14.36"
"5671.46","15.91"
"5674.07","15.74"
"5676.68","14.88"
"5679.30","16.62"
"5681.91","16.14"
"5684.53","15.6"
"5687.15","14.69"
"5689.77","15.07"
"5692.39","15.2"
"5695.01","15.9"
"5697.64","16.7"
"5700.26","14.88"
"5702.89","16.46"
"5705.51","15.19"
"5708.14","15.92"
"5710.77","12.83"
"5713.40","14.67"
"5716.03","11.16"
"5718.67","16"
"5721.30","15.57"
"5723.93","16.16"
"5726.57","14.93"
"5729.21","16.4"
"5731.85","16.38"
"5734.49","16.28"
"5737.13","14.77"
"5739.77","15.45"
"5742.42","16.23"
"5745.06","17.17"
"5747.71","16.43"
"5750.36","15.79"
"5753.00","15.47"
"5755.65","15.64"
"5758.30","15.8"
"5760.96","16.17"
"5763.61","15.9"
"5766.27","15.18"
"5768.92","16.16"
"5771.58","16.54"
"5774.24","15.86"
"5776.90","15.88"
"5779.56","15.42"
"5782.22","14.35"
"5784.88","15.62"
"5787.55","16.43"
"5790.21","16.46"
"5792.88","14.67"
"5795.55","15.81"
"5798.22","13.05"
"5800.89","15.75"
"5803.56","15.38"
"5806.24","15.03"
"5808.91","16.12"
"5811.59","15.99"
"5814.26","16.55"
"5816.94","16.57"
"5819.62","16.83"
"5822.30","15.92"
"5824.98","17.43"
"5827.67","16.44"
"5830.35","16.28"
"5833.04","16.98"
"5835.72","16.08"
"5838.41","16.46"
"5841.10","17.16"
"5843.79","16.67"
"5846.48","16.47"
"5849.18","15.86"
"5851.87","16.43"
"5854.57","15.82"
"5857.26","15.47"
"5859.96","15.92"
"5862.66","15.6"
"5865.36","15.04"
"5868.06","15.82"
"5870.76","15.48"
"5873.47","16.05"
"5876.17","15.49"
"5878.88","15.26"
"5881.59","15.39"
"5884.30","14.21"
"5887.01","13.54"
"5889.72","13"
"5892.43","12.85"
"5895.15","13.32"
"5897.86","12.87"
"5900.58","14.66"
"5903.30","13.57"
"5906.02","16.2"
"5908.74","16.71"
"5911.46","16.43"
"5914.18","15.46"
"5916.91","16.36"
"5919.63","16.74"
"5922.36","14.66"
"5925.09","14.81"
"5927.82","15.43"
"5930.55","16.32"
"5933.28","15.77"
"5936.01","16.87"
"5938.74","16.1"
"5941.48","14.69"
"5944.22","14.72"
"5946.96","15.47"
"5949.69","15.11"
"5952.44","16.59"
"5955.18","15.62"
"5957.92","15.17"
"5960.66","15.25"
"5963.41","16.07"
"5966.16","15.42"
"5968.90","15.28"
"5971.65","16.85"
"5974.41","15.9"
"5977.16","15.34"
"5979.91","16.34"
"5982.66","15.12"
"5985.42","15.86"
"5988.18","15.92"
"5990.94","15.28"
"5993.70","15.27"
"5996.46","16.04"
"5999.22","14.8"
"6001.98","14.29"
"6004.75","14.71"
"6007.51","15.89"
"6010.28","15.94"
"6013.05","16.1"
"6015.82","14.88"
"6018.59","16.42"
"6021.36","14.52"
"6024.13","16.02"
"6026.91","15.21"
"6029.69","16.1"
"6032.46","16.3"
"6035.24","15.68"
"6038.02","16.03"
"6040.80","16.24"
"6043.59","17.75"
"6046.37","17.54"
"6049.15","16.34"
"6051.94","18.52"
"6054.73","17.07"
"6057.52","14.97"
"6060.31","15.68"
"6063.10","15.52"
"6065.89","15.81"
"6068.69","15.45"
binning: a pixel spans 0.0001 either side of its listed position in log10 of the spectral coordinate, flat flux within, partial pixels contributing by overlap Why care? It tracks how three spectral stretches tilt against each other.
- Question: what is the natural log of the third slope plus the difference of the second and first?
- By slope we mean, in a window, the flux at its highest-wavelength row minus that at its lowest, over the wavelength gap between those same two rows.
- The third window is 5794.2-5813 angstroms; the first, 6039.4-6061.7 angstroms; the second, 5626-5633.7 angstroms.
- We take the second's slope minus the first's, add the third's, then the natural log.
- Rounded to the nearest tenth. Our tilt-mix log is -1.7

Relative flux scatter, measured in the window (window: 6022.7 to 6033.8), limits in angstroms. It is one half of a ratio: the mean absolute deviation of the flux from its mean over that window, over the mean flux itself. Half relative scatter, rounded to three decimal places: 0.011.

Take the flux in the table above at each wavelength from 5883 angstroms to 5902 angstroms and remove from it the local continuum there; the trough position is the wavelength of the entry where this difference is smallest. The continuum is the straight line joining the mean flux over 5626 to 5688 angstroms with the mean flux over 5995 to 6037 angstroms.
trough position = 5892.43 angstroms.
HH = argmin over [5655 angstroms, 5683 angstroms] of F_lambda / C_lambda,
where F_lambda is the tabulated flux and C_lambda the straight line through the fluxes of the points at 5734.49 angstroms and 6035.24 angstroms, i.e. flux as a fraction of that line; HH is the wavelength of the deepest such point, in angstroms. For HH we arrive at 5668.85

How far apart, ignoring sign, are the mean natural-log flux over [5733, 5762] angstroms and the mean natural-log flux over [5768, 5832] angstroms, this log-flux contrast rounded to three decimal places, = 0.005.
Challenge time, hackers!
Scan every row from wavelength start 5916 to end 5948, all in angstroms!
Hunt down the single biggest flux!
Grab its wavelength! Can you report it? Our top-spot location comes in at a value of 5936.01 angstroms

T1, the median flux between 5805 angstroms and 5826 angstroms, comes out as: 16.3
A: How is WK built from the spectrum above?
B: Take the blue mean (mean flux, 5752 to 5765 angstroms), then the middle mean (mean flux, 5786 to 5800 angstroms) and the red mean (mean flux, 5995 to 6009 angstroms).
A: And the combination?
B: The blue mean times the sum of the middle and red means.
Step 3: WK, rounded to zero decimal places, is 481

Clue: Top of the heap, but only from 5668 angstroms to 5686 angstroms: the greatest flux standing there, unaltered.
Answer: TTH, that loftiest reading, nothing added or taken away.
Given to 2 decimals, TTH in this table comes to 16.62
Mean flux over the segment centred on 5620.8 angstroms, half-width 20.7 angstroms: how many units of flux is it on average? 15.5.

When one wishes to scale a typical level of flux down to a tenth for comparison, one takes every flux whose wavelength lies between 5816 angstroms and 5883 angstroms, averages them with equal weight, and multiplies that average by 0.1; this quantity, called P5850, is 1.61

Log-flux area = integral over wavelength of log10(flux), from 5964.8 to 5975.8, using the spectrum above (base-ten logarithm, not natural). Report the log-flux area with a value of 13.2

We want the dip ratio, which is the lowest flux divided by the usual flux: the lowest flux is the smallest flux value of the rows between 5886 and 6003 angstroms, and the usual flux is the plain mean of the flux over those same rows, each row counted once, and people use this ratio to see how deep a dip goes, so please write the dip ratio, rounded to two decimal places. 0.84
